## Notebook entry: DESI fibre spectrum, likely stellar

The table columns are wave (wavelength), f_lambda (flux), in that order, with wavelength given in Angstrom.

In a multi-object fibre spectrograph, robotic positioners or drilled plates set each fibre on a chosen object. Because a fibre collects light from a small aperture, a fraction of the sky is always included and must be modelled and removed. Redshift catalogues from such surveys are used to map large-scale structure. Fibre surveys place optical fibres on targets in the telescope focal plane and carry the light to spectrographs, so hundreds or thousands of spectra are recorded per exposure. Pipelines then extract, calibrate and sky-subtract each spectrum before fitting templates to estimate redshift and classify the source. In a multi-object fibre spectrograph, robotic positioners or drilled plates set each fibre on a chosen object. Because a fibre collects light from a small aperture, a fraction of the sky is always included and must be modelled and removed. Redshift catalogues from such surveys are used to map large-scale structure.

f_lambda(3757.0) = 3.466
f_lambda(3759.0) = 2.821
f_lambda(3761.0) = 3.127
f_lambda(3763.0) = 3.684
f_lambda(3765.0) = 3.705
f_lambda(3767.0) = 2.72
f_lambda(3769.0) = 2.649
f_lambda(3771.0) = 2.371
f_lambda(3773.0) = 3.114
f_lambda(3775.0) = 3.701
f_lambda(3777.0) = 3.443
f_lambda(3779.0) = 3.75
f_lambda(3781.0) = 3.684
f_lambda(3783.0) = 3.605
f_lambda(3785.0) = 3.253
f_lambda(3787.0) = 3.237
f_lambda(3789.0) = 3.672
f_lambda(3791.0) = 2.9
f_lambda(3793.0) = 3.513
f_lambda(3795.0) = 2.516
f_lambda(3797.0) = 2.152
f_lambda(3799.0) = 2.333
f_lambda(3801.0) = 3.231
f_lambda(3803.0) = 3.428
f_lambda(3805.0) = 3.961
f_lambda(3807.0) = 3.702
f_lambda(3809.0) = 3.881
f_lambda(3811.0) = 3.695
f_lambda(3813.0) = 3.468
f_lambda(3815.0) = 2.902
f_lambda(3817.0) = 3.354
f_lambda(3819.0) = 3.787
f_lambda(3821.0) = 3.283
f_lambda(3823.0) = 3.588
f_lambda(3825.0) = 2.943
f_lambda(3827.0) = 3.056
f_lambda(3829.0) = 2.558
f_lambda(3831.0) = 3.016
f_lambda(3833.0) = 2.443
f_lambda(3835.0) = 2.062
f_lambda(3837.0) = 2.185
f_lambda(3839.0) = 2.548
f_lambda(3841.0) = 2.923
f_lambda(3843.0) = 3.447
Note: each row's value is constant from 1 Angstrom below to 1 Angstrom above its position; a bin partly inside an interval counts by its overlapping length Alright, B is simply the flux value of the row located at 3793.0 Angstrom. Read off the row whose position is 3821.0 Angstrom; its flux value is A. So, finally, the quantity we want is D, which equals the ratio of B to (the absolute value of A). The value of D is 1.07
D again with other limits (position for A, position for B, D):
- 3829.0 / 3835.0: 0.81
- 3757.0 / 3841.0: 0.84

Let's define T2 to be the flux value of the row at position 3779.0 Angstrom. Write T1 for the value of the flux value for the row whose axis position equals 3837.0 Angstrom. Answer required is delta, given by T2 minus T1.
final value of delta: 1.6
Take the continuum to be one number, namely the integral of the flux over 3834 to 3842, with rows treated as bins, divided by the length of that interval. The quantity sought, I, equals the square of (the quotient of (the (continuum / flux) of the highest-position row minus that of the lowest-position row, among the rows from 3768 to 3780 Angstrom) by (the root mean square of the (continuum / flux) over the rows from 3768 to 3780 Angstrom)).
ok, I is 0.113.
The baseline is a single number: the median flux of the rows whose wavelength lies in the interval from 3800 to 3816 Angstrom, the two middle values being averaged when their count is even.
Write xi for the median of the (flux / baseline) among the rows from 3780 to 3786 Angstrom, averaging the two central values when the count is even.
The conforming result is 1.01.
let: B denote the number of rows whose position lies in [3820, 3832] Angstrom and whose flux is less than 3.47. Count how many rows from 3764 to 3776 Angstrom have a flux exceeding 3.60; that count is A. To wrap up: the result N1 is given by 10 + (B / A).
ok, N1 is 12.5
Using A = 2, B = 5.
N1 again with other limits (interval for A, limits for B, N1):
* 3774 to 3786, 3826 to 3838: 11.5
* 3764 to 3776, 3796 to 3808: 12.0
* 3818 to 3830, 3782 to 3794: 13.0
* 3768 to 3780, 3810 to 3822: 12.0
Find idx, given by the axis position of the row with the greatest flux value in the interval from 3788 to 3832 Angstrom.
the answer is 3805.0 Angstrom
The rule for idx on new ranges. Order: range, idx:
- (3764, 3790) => 3779.0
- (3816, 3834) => 3819.0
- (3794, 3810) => 3805.0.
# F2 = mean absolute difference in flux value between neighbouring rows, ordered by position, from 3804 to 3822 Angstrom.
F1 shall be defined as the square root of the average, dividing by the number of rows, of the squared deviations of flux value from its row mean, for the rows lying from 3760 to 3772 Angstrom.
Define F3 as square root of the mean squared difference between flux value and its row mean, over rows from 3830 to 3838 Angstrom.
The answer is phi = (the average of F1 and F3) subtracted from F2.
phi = -0.09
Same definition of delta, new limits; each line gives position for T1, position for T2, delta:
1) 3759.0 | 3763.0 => 0.9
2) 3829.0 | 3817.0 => 0.8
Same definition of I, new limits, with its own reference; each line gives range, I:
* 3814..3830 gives 0.021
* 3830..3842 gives 0.001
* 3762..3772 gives 0.188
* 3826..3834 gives 0.050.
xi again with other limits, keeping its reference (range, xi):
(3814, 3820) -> 0.94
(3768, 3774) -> 0.74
